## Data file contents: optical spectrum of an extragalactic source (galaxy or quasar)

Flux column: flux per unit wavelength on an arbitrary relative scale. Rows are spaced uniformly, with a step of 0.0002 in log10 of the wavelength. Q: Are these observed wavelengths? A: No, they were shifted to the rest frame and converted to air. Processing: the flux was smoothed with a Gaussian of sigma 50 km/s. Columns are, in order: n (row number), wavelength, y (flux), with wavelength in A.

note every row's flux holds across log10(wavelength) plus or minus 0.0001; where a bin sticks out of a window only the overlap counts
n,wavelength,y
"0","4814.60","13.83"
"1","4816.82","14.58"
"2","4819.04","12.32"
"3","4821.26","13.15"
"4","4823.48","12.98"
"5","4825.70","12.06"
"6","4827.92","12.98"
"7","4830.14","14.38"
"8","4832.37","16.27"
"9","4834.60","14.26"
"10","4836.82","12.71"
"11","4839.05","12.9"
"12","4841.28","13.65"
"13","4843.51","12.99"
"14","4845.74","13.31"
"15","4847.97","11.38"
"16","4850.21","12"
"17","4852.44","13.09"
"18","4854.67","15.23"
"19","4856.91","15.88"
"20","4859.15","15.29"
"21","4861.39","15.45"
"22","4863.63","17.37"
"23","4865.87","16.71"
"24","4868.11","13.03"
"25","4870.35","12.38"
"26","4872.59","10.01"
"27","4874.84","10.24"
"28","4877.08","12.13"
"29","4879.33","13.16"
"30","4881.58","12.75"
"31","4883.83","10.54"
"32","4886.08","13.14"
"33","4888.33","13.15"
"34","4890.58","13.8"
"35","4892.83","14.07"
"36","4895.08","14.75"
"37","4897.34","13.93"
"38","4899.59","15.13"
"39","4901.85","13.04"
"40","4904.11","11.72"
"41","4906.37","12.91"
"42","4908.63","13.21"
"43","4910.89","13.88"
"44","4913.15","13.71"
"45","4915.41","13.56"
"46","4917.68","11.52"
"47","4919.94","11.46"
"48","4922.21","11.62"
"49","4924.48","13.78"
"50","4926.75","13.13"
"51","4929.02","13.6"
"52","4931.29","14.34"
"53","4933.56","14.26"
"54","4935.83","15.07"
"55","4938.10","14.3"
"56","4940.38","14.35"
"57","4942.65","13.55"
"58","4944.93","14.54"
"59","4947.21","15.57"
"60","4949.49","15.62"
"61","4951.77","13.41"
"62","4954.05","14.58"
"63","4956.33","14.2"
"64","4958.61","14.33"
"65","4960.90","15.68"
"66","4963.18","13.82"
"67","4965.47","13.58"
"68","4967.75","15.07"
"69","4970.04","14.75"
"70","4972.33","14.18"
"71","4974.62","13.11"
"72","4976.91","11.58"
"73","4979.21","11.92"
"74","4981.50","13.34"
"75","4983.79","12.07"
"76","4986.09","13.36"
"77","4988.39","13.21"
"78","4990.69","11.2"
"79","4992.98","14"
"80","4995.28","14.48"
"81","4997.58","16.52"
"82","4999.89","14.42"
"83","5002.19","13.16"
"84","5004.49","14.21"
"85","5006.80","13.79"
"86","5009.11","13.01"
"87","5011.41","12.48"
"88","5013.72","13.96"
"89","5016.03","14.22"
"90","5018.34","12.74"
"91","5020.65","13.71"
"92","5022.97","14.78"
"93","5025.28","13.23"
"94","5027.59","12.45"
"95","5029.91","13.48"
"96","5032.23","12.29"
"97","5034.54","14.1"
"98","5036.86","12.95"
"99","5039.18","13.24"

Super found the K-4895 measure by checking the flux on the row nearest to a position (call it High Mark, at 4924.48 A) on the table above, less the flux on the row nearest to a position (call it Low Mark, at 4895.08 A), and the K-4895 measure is -1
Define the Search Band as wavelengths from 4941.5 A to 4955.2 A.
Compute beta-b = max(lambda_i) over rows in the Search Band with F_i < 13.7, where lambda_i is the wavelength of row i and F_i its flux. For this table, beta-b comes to 4951.77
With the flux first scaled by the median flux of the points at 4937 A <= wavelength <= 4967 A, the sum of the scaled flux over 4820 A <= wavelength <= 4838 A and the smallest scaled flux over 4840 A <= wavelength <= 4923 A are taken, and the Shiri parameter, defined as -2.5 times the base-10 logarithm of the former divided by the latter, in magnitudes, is -2.59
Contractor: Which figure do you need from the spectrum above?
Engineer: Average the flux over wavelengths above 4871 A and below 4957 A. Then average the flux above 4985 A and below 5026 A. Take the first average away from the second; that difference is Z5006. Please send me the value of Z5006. 0.3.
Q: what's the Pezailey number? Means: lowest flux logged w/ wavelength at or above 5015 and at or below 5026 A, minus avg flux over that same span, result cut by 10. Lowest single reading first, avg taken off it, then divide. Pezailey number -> -0.10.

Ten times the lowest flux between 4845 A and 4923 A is 100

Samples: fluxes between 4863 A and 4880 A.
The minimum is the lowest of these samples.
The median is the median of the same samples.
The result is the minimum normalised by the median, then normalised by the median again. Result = 0.0620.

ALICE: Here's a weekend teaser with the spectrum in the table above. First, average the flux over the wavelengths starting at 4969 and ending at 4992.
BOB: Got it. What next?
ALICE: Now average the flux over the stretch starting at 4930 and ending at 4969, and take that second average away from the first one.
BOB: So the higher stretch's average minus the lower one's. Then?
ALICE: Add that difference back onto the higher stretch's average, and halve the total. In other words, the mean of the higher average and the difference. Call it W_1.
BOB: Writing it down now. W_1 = 5.63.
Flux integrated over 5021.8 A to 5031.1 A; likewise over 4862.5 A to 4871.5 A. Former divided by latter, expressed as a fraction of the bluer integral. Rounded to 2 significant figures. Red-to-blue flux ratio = 0.94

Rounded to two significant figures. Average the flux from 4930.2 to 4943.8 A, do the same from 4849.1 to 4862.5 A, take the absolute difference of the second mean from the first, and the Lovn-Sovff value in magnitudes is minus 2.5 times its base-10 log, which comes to 1.9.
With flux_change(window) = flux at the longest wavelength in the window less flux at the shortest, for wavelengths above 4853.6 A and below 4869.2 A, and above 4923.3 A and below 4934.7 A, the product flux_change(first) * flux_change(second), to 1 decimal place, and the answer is -1.1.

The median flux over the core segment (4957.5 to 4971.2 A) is 14.5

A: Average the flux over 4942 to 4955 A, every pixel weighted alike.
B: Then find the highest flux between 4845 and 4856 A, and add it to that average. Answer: 29.8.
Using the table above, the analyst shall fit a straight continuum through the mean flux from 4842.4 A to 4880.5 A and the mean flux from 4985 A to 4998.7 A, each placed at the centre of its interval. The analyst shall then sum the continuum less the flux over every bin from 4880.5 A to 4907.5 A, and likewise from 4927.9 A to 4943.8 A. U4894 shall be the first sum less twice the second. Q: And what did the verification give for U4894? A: 12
